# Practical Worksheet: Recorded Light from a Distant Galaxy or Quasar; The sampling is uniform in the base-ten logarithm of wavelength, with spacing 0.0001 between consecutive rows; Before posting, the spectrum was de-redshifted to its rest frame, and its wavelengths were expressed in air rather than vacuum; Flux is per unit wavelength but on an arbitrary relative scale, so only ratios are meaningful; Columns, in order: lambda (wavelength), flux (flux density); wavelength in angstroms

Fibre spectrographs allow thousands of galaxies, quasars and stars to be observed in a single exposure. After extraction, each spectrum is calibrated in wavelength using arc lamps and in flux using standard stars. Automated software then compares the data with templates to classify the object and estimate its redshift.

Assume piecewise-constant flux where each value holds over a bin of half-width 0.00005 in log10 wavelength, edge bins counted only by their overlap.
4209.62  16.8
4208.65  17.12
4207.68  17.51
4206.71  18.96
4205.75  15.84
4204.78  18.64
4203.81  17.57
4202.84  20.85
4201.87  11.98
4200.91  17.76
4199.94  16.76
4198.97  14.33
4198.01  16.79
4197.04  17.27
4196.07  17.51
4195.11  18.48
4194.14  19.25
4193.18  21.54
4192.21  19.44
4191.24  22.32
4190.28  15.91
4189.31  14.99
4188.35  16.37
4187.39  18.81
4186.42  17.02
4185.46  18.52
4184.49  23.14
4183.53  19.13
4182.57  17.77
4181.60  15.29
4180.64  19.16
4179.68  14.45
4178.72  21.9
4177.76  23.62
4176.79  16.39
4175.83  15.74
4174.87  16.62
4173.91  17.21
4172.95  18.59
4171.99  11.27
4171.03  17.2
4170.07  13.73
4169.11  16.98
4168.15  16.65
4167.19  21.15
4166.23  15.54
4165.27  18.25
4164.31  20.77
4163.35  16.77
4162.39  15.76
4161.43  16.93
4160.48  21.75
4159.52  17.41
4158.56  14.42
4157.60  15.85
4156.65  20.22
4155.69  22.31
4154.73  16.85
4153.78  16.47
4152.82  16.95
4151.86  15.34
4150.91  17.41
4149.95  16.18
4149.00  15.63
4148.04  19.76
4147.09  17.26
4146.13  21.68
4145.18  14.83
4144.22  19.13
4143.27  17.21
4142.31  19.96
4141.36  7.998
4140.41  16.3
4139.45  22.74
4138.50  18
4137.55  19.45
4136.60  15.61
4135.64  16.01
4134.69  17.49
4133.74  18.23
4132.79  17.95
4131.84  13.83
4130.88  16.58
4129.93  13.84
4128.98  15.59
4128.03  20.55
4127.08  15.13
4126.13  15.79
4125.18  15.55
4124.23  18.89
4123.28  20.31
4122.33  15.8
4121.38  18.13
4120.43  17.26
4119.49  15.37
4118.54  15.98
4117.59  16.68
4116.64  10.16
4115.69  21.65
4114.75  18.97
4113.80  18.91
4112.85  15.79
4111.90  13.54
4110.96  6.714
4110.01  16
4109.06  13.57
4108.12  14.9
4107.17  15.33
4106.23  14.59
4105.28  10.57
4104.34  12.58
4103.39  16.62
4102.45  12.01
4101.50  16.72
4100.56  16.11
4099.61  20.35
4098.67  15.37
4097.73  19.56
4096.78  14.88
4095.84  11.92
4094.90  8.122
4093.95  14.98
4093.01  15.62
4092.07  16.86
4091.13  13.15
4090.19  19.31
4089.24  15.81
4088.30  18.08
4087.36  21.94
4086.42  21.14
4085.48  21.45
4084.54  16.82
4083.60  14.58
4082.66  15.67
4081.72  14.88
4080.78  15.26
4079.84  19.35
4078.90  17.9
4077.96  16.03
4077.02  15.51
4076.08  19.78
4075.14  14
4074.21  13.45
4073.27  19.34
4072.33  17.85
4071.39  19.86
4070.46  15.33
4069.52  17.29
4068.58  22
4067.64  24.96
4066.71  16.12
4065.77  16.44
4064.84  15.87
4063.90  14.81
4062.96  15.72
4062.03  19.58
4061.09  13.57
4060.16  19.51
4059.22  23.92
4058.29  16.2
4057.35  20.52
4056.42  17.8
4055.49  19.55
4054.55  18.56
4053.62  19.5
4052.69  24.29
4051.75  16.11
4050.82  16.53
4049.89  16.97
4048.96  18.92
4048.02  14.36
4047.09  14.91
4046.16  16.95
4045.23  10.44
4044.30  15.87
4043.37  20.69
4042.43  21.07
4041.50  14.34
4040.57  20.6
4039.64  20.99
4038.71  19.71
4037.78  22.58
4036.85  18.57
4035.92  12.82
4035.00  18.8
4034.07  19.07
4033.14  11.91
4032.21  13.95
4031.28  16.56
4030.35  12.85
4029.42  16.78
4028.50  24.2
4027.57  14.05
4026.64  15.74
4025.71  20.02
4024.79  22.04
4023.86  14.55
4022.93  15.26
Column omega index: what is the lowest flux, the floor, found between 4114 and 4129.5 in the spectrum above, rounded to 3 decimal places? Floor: 10.160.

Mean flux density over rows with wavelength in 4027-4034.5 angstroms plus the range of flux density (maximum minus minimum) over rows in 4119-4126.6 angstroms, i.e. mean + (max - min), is 21.1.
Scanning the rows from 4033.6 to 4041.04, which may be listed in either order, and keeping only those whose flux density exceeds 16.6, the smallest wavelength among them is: 4034.07 angstroms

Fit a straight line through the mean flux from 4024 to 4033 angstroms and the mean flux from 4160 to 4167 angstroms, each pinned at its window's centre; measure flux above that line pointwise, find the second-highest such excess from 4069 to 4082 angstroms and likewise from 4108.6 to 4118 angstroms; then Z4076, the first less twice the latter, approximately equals 0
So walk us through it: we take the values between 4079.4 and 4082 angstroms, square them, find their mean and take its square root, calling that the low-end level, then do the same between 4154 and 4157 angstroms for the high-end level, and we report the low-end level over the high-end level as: 0.83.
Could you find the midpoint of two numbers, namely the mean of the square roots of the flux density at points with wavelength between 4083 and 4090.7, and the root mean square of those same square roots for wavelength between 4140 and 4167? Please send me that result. 4.23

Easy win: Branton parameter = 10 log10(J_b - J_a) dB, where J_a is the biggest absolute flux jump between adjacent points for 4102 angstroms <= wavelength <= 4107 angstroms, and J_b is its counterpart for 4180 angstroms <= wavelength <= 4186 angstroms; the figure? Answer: -20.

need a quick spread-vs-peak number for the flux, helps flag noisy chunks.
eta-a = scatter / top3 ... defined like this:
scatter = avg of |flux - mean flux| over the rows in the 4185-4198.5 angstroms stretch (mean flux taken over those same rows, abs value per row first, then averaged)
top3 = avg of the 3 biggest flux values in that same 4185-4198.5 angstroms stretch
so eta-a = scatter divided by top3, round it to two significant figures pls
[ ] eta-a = 0.076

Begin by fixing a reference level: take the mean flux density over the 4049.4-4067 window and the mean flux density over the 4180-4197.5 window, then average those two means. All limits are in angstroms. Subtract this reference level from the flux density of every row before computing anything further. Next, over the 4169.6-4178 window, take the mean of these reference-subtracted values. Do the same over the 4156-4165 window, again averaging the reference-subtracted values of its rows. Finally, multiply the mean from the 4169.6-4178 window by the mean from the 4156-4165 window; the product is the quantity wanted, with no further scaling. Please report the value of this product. 1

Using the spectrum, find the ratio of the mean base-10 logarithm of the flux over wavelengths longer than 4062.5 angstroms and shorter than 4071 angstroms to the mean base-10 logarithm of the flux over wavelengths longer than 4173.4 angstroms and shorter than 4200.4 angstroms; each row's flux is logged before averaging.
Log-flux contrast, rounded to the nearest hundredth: 0.99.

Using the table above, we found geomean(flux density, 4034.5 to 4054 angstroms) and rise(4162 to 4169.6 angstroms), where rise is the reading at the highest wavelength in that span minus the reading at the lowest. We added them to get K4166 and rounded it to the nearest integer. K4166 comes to 19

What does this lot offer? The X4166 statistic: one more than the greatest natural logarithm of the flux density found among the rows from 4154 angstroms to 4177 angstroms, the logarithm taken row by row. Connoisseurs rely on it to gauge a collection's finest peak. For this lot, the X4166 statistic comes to 4.11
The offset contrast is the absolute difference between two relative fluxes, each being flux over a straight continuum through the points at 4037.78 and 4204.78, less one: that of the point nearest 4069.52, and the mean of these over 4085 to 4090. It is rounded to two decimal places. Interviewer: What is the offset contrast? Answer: 0.13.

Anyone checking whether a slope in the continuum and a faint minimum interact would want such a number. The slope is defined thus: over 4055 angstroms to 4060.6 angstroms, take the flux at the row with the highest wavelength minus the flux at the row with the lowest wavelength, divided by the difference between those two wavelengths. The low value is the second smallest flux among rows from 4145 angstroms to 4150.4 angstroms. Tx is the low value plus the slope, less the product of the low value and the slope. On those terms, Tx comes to 16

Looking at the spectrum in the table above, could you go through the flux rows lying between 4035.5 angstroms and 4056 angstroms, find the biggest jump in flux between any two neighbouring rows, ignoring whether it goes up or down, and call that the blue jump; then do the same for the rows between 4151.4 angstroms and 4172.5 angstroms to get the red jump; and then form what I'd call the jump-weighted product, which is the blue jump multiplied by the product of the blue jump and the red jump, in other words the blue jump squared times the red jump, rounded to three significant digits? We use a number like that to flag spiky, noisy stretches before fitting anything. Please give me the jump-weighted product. 397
